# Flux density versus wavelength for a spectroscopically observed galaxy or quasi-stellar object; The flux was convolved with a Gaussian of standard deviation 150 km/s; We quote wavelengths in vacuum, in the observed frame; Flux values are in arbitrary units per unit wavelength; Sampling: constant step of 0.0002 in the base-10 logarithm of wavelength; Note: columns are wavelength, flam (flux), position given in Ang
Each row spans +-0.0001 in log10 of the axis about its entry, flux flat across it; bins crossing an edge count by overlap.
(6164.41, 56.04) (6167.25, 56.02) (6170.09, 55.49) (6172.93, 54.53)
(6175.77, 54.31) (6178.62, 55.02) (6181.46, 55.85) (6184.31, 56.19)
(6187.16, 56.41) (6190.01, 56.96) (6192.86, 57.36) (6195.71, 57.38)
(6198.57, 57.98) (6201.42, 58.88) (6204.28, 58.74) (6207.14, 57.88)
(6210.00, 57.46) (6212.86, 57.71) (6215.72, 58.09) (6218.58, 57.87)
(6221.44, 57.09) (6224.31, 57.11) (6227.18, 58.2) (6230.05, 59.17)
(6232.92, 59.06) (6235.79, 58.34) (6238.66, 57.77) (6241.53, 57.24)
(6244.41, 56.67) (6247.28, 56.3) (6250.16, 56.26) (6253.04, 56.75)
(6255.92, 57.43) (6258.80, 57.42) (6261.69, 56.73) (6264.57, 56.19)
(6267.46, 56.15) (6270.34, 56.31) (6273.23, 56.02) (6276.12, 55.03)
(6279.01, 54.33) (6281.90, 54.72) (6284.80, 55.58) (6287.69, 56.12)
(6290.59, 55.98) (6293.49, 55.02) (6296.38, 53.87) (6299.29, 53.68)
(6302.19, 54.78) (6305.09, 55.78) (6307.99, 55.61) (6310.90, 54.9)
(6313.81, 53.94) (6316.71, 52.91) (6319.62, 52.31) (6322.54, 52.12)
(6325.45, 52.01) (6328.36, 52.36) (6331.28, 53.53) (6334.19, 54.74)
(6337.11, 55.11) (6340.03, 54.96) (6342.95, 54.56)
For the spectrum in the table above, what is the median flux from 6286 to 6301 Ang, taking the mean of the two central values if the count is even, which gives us 55.0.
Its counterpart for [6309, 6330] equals 52.4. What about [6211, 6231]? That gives 57.9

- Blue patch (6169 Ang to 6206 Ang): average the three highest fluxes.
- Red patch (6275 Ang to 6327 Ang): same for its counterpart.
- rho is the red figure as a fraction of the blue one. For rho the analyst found 0.96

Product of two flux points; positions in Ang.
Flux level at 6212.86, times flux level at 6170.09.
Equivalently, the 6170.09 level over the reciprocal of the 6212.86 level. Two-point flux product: 3202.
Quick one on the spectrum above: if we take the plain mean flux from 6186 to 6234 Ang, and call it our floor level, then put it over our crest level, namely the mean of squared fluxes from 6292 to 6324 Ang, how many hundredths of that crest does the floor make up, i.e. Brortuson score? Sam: 1.98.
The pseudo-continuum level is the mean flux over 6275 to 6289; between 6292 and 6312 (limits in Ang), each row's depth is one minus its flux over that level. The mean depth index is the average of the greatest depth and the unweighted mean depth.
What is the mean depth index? 0.017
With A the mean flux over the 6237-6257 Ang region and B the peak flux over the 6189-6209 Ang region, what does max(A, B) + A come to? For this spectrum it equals 116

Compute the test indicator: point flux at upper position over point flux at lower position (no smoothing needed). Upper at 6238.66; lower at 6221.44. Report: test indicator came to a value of 1.01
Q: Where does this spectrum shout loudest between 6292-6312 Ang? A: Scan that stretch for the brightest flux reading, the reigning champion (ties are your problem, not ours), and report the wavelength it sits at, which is 6305.09 Ang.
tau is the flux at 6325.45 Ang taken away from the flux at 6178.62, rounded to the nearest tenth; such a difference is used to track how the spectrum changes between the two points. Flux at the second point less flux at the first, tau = 3.0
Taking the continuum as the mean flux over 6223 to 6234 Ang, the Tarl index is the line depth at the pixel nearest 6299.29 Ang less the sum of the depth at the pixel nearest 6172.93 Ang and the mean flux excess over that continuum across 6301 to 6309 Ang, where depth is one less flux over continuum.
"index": 3.0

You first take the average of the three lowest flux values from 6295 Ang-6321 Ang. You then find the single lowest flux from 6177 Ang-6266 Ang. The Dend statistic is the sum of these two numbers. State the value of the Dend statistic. 108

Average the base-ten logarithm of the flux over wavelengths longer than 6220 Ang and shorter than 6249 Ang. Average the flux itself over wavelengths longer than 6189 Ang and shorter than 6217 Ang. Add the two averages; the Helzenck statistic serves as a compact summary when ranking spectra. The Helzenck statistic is 59.61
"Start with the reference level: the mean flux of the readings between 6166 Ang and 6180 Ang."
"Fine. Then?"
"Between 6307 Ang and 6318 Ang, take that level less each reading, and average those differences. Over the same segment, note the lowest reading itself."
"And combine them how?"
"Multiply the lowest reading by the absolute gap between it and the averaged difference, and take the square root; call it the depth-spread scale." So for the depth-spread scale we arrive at 52.5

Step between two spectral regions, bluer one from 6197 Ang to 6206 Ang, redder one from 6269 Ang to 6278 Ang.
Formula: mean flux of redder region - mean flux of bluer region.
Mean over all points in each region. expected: -2.7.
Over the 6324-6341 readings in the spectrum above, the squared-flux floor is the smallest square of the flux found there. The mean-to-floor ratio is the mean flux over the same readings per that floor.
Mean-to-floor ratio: 0.0199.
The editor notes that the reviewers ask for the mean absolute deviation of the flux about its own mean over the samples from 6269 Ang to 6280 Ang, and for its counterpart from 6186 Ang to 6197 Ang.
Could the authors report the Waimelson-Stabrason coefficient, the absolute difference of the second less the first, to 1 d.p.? 0.4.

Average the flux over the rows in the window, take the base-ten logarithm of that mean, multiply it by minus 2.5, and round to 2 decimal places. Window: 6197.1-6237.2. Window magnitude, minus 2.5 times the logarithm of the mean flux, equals -4.41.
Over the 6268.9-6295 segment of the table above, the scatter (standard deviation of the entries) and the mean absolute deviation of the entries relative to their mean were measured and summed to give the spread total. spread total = 1.3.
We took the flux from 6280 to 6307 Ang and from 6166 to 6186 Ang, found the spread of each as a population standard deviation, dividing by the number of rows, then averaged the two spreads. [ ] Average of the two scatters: 0.76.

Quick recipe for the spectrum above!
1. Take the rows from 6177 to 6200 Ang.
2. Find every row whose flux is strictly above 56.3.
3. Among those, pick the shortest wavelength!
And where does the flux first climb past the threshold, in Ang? 6187.16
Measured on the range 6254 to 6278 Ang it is 6255.92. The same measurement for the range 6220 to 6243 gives 6221.44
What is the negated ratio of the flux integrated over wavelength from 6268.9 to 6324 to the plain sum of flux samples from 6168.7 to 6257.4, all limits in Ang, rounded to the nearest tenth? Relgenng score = -1.7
